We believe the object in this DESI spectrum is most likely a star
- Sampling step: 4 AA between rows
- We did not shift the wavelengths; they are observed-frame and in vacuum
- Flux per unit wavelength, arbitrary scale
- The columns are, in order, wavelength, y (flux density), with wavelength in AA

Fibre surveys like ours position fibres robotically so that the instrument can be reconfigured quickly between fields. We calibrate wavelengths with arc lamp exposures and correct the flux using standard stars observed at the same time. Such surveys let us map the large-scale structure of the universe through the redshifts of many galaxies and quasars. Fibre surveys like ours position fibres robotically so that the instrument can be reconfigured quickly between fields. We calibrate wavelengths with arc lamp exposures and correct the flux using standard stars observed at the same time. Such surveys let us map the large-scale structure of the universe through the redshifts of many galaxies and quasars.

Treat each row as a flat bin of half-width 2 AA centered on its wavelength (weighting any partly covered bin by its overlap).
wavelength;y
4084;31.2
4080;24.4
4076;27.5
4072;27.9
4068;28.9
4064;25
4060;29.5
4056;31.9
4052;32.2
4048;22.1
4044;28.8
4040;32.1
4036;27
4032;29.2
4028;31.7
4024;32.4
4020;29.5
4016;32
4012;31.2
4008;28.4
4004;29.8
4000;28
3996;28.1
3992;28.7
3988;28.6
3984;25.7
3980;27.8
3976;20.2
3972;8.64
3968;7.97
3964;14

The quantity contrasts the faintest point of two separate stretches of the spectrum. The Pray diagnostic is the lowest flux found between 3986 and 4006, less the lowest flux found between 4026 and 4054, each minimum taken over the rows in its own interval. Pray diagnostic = 5.9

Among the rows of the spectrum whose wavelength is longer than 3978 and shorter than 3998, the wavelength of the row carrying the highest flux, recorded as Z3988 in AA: 3992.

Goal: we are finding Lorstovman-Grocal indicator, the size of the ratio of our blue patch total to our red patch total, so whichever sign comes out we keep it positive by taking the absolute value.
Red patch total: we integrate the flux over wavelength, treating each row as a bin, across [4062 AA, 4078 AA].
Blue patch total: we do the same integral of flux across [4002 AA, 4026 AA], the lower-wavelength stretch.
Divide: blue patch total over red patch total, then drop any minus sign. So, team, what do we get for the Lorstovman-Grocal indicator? 1.7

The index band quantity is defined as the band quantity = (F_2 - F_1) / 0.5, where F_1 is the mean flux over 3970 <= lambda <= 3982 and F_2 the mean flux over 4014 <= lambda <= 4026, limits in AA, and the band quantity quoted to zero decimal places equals 25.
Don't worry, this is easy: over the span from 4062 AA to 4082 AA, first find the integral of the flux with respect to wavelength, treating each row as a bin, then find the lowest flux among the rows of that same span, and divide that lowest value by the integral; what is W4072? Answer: 0.046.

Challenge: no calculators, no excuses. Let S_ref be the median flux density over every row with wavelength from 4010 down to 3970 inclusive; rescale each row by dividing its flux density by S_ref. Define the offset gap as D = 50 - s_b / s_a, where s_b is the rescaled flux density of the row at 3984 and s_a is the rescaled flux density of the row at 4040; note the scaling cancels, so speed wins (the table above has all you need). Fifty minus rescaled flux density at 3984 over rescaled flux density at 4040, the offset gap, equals 49.2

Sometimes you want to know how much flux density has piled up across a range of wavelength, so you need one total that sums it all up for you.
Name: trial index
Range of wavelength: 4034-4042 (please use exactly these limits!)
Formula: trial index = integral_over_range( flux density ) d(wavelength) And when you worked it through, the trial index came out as 236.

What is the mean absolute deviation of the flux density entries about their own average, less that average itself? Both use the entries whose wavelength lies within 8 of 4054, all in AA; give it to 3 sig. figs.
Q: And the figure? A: -25.5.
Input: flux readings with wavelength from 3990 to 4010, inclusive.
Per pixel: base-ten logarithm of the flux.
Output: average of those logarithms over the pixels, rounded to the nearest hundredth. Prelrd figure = 1.46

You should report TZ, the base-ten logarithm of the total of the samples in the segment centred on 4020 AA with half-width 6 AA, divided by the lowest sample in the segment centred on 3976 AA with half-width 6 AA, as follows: 1.04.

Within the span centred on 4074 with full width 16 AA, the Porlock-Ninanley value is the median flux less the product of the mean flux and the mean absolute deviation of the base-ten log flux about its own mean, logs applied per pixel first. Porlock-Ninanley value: 27.1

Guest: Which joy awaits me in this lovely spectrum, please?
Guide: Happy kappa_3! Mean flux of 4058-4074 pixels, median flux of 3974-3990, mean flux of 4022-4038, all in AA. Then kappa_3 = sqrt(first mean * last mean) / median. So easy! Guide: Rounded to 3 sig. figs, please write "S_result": 1.08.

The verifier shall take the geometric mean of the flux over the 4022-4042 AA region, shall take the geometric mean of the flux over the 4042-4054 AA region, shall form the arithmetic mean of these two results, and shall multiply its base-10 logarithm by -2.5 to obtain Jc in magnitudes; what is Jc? -3.65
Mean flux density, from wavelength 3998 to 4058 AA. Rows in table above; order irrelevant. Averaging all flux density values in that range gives 29.8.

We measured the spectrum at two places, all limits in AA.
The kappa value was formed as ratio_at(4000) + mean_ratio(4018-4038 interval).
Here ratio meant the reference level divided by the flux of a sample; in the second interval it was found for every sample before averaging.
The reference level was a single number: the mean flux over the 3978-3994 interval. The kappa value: 1.92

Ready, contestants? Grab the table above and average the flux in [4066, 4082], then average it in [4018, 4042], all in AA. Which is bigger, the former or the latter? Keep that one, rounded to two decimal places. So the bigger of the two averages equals 30.32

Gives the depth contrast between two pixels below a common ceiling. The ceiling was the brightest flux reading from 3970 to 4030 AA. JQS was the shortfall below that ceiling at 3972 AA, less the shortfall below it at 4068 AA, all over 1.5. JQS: 14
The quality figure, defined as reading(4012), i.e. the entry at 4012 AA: 31.2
